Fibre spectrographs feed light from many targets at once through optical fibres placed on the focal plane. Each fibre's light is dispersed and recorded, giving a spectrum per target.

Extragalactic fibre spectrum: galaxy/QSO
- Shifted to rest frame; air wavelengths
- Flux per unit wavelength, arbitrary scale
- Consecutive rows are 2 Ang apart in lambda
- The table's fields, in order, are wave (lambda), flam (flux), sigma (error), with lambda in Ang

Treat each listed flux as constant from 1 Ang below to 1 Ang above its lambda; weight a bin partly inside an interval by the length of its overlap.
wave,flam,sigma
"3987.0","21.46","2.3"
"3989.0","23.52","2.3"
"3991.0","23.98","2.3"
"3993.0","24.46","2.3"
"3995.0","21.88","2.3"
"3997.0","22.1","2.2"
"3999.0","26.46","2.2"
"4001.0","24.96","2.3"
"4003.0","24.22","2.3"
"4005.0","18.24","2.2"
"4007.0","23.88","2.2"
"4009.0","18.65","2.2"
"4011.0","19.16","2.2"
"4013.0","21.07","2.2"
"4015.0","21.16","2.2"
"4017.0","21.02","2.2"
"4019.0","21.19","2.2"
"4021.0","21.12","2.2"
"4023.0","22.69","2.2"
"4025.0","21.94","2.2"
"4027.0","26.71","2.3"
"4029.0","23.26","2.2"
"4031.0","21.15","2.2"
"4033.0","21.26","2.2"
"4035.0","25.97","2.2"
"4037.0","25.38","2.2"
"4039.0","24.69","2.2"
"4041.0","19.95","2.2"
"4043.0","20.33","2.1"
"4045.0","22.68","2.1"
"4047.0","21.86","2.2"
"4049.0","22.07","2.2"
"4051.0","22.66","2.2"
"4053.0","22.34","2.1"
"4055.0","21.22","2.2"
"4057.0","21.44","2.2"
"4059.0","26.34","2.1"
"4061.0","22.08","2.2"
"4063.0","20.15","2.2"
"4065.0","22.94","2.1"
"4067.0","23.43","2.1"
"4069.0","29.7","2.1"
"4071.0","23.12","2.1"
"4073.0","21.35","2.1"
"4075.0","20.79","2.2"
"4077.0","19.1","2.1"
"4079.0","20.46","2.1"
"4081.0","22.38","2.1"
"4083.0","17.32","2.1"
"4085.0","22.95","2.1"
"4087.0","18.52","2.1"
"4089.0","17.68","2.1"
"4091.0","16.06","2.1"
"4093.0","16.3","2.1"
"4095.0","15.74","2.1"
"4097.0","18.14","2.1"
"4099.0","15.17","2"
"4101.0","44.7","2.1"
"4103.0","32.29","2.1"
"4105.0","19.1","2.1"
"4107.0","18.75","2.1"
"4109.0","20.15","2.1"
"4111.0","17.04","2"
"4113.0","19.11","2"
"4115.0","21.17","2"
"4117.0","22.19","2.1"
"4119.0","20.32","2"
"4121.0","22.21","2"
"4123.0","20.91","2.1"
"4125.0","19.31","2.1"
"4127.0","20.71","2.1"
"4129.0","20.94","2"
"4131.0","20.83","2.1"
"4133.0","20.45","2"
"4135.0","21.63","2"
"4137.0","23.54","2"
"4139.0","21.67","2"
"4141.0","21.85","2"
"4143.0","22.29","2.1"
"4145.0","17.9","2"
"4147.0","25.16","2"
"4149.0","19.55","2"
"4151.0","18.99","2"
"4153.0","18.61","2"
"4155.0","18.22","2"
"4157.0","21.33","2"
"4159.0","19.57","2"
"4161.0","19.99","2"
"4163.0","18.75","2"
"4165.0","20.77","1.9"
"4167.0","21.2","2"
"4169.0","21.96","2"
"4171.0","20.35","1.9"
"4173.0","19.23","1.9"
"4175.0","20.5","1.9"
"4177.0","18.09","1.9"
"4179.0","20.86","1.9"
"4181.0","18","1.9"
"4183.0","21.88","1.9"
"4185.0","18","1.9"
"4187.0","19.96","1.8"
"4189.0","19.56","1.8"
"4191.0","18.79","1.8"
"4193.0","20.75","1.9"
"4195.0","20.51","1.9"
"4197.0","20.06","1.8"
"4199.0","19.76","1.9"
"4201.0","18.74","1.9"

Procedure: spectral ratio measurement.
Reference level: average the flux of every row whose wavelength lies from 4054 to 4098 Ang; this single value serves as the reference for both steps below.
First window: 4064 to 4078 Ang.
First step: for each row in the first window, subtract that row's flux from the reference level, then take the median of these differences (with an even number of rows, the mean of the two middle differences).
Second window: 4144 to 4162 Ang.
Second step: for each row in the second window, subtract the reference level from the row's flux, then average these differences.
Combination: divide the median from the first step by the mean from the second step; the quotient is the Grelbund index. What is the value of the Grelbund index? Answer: 3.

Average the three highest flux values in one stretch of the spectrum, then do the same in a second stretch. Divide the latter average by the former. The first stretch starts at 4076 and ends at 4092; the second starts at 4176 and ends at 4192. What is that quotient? 0.95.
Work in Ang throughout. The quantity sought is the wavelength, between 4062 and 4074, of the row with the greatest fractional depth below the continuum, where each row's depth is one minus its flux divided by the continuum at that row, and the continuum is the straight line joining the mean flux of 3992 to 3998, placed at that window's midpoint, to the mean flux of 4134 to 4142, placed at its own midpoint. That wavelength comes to 4063.0 Ang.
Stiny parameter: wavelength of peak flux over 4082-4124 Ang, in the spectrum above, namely 4101.0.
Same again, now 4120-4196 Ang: 4147.0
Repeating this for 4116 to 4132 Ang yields 4121.0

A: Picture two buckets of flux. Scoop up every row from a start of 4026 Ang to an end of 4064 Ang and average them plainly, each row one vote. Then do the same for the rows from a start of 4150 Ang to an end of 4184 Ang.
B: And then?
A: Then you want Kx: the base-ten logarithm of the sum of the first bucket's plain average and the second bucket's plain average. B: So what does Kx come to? 1.63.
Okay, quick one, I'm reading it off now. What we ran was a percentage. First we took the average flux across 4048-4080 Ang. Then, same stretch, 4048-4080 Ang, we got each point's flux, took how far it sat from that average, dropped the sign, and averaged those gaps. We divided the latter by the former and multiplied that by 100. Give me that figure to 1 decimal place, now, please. 7.5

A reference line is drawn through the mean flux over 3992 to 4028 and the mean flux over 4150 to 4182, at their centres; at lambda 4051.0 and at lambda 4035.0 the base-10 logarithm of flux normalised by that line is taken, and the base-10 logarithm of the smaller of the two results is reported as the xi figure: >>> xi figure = -1.69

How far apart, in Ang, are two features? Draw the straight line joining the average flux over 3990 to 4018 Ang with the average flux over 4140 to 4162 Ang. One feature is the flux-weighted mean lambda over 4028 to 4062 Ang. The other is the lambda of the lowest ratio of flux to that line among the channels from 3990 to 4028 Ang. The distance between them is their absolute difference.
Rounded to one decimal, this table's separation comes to 40.0 Ang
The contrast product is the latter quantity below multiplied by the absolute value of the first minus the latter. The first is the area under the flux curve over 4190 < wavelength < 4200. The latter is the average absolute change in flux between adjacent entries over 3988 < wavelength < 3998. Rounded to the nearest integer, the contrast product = 186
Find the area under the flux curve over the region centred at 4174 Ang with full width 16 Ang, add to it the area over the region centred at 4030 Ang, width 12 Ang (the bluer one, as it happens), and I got 601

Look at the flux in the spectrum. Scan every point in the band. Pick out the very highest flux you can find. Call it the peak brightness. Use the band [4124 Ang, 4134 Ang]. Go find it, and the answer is 20.94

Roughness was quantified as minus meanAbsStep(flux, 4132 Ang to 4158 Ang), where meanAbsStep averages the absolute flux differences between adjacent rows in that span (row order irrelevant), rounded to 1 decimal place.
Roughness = -2.3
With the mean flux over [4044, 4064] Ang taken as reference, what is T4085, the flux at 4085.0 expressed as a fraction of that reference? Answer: 1.03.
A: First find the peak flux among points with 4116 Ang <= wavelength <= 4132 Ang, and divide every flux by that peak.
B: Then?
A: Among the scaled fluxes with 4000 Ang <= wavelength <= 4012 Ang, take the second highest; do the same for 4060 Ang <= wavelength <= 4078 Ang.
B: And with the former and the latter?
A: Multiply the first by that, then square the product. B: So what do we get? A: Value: 1.32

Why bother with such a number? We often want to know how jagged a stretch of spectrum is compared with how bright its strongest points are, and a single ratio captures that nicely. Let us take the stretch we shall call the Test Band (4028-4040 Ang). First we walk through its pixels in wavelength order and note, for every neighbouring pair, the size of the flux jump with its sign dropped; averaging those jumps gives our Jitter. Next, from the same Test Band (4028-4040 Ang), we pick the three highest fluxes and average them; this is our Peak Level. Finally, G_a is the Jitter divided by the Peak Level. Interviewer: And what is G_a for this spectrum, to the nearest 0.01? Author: 0.06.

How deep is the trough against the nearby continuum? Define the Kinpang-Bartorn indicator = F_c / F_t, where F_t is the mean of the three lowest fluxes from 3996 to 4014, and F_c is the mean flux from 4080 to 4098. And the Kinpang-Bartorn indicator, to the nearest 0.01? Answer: 0.98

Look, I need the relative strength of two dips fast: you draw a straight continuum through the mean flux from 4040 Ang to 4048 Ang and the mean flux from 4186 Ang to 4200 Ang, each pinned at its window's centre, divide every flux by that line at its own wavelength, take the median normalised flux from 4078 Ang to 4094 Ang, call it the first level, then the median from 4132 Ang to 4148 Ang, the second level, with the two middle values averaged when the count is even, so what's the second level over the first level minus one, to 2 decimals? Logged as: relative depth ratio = 0.23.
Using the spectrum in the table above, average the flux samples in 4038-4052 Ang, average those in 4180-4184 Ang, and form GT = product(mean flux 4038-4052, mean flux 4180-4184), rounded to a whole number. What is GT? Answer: 439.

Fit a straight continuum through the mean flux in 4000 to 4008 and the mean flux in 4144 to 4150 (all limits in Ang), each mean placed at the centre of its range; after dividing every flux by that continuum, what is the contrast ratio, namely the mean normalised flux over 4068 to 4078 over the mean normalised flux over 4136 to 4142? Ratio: 0.98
